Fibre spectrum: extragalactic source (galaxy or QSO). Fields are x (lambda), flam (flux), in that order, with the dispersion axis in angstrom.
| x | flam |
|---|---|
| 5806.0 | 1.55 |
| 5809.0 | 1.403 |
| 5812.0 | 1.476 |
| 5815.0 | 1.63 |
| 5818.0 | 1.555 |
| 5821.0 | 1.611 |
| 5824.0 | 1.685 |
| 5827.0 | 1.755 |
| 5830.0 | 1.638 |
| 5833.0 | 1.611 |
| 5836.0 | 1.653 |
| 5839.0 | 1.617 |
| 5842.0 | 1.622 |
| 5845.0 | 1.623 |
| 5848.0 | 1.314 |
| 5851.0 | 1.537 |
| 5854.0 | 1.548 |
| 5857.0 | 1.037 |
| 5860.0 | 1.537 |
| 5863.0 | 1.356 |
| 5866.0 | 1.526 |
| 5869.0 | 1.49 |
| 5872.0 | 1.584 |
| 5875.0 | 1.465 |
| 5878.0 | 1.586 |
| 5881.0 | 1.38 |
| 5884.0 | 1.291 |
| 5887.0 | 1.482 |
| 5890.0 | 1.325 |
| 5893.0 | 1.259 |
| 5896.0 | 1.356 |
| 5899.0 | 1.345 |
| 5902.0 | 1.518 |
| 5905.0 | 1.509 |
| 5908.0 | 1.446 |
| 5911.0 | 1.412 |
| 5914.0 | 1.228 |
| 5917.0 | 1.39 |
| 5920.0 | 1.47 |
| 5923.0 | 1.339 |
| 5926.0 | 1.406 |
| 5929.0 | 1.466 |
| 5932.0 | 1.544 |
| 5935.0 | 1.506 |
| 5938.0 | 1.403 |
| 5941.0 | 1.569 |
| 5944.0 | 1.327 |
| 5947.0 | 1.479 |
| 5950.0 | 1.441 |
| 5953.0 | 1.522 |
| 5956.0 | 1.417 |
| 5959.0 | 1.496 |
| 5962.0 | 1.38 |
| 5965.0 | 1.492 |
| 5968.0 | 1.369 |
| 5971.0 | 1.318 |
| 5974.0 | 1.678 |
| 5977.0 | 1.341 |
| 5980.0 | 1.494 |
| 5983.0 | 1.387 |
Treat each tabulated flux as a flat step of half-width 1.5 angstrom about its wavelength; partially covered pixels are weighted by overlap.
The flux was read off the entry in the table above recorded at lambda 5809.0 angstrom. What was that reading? 1.403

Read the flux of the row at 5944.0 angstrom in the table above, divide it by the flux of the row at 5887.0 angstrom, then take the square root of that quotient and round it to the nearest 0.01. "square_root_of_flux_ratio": 0.95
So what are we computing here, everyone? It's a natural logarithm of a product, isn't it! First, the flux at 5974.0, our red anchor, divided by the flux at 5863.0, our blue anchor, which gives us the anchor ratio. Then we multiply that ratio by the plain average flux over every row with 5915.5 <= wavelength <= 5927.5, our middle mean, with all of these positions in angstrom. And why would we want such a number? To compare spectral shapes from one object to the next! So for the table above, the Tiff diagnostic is 0.6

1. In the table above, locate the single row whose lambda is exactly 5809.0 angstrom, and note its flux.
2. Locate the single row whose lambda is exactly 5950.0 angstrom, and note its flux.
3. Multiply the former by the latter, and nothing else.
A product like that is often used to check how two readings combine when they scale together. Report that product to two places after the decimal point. 2.02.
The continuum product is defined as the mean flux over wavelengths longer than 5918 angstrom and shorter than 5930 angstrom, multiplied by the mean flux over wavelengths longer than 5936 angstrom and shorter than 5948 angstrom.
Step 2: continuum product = 2.05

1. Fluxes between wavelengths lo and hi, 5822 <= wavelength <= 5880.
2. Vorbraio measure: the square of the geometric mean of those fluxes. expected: 2.33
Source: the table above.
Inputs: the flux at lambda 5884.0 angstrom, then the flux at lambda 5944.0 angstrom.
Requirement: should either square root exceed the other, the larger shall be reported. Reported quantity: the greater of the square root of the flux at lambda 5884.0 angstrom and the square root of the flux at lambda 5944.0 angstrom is 1.15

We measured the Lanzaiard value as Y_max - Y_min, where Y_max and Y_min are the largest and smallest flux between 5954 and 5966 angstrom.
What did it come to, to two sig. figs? 0.12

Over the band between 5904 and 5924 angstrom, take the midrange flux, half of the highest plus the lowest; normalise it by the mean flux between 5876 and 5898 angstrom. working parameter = 0.99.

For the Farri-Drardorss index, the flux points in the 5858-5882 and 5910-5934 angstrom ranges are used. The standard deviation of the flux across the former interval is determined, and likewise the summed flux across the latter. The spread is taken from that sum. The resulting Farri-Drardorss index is 11.2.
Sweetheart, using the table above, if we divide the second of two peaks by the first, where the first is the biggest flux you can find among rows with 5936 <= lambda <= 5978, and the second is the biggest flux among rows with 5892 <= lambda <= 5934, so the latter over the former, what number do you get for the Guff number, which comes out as 0.920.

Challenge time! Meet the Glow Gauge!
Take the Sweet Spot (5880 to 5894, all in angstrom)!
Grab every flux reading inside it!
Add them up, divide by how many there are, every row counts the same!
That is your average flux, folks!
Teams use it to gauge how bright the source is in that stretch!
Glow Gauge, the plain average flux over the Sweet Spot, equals 1.35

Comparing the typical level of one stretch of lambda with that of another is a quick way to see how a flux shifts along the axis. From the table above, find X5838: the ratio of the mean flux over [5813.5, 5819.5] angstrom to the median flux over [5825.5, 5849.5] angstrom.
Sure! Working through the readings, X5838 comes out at 0.98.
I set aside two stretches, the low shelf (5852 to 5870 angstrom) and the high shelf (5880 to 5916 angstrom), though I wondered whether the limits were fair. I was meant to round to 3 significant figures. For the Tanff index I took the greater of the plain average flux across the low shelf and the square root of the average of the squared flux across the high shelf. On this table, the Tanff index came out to 1.42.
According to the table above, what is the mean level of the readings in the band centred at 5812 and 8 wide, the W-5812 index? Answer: 1.50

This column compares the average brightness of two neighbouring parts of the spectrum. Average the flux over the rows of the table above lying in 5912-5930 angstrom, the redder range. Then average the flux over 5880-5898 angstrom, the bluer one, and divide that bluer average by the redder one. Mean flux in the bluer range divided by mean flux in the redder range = 0.98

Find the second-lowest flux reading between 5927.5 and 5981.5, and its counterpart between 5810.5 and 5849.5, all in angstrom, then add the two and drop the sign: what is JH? 2.80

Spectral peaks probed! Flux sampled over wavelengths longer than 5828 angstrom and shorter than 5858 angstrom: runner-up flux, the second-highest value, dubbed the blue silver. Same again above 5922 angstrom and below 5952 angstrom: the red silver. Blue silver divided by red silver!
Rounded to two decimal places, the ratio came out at 1.06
